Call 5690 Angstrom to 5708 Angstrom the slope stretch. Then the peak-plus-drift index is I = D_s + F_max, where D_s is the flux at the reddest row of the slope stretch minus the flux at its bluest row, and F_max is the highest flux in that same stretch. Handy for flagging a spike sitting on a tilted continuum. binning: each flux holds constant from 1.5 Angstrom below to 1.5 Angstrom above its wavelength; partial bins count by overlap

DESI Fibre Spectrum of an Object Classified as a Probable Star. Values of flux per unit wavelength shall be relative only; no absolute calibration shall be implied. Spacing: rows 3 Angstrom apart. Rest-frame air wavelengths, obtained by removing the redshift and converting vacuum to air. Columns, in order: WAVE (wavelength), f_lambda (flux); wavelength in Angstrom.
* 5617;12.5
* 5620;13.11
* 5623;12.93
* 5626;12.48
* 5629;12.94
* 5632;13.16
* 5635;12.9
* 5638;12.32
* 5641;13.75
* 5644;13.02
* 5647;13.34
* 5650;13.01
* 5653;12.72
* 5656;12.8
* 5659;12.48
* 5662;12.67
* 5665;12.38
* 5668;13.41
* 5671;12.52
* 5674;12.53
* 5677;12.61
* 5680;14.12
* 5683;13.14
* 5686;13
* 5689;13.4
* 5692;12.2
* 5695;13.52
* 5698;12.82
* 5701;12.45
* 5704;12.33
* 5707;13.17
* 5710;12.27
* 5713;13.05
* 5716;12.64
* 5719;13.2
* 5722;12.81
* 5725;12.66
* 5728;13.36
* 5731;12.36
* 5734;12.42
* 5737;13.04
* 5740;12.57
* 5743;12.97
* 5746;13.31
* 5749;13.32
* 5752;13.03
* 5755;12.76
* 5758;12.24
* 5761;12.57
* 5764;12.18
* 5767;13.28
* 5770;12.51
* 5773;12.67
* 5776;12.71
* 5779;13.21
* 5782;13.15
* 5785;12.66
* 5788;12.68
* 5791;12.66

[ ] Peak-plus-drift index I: 14.5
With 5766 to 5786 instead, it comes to 12.7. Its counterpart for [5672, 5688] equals 14.6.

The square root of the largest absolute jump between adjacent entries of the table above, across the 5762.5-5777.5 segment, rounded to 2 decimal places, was 1.05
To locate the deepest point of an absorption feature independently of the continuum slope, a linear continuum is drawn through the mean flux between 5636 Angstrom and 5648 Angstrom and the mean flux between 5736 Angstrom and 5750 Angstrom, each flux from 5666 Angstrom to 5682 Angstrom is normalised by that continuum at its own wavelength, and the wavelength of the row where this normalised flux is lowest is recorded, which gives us 5671 Angstrom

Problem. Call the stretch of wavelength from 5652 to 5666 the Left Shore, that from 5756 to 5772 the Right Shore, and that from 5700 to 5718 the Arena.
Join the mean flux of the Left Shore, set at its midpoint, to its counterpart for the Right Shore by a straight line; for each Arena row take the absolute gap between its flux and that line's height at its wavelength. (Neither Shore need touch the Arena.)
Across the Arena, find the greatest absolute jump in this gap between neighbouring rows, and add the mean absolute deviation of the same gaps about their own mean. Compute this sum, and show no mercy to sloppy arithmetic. 0.56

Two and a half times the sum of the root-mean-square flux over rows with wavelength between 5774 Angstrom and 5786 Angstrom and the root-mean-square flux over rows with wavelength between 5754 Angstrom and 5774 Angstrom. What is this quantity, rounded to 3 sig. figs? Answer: 63.9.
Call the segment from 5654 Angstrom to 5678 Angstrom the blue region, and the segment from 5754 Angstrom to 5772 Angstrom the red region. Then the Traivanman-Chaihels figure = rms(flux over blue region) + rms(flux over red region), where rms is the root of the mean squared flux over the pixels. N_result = 25.3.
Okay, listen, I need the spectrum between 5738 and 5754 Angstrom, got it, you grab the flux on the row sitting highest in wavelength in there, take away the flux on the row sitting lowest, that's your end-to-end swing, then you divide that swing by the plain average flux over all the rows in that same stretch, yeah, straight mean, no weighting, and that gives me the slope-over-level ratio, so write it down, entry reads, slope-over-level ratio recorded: 0.04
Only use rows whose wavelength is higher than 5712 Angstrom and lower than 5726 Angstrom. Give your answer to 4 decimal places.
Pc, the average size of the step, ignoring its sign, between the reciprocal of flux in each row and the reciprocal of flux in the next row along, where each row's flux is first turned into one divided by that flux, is 0.0023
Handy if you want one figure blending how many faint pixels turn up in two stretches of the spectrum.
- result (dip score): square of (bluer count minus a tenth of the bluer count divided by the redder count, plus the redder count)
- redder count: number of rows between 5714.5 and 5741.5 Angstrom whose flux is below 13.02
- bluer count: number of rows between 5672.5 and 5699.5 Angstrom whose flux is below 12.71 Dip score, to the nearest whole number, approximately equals 80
